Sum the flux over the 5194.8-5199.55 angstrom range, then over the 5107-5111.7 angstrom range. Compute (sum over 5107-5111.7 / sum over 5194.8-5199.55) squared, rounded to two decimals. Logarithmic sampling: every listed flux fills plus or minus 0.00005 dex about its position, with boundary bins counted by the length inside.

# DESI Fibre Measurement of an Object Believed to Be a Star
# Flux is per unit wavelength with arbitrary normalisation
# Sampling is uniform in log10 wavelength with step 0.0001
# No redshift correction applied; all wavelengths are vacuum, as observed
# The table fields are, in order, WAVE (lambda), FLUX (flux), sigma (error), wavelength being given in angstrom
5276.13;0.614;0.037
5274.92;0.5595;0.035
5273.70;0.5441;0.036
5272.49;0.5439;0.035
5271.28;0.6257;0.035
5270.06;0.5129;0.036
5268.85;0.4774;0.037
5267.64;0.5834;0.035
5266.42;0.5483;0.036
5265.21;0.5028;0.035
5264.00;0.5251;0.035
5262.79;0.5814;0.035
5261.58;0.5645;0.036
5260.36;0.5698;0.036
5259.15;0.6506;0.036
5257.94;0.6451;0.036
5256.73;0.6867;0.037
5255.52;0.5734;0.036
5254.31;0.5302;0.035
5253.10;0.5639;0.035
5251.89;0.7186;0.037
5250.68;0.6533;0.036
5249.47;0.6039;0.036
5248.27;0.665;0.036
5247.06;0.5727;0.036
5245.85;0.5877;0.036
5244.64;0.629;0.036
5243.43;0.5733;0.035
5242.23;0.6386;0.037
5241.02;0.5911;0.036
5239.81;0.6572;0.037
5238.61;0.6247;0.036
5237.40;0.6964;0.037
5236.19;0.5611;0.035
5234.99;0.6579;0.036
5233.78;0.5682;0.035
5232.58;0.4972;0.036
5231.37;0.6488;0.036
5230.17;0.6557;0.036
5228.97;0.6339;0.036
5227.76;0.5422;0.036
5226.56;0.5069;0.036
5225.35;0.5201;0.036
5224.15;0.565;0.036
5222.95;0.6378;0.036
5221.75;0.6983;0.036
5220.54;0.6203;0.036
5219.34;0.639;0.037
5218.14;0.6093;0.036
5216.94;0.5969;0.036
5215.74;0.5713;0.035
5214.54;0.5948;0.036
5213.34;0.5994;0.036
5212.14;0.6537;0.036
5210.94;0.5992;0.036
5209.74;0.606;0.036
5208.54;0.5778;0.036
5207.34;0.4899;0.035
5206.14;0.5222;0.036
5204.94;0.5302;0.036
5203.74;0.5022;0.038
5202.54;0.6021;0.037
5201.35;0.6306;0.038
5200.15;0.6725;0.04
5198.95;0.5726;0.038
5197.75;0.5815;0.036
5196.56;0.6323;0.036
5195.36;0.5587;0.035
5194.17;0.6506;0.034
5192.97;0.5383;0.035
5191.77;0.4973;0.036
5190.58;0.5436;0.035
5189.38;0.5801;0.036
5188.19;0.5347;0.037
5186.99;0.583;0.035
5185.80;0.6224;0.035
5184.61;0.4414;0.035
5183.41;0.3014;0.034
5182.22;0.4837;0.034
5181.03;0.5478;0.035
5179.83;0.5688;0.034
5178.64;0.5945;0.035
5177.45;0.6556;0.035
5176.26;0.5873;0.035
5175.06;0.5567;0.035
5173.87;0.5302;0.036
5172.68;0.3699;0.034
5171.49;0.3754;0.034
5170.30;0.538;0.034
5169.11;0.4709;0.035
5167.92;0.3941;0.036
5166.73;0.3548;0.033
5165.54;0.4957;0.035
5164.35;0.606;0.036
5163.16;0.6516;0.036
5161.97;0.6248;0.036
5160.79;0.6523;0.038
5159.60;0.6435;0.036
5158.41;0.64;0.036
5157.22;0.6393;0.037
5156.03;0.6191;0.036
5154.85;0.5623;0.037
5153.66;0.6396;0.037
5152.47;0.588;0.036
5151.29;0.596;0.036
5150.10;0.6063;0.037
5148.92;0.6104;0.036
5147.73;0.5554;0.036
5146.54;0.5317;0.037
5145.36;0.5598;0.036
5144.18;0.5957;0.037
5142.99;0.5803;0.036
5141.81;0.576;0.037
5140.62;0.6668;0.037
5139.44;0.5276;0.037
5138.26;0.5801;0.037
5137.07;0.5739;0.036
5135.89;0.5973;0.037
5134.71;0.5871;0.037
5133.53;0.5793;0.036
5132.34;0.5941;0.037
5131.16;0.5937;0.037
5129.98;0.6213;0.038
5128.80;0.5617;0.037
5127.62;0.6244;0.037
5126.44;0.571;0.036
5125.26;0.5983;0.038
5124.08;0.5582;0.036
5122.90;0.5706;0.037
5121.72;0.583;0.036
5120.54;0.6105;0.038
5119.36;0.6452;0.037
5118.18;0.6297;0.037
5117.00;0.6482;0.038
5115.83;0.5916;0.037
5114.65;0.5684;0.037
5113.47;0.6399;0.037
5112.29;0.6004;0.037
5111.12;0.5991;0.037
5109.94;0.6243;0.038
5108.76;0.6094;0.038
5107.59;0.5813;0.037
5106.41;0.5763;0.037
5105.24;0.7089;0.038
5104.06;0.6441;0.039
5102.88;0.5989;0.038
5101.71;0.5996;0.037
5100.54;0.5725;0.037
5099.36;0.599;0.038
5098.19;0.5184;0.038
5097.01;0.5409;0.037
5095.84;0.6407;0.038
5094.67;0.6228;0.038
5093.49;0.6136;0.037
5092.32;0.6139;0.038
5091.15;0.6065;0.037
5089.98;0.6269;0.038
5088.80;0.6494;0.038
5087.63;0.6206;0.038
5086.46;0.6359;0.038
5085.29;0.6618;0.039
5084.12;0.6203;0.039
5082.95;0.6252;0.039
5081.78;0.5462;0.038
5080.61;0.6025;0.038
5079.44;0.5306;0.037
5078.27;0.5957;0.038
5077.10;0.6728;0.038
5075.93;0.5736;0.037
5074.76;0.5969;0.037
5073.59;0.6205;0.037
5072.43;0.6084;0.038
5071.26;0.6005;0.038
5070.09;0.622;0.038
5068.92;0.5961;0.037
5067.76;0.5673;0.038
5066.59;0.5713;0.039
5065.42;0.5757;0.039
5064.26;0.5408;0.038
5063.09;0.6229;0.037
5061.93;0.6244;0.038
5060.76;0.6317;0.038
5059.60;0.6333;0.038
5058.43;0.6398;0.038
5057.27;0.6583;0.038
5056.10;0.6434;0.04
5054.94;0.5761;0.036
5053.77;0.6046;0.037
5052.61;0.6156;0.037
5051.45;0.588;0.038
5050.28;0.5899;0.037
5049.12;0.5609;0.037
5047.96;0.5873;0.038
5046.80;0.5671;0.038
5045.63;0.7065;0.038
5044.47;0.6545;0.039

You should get 1.06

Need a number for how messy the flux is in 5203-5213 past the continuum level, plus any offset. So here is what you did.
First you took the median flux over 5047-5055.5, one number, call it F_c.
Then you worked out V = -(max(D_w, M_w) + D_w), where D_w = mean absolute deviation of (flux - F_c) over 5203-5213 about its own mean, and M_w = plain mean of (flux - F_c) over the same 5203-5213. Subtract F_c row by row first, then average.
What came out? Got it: -0.098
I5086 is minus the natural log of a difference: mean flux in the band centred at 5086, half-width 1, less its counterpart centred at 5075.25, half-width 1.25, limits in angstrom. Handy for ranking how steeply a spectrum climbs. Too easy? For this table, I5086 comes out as 2.8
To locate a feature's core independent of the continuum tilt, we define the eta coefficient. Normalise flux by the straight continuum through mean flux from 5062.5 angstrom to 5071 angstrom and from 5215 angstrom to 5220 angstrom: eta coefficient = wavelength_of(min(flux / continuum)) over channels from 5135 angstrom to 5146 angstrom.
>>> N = 5139.44 angstrom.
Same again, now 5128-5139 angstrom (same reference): 5128.80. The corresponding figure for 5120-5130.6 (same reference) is 5124.08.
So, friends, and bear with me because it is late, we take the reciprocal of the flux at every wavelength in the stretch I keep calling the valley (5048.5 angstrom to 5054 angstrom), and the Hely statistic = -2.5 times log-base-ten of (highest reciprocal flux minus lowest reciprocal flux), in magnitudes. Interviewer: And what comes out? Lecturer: 2.0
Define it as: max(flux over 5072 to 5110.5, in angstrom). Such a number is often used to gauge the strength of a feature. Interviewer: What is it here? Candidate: 0.7089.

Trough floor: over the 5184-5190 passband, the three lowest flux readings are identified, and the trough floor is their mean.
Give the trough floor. 0.519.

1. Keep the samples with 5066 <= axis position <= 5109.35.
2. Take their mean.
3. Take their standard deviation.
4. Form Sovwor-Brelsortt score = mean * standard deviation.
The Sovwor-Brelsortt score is 0.023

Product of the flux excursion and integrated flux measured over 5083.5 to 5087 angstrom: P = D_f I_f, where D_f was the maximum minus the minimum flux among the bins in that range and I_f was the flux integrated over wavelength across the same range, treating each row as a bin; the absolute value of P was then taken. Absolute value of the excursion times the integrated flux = 0.093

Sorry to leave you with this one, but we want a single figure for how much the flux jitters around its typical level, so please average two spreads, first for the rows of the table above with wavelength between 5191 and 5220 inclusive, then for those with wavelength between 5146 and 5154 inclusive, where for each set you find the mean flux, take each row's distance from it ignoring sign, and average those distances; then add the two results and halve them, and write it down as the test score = 0.034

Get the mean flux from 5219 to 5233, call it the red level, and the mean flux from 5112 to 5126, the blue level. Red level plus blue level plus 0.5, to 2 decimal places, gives 1.70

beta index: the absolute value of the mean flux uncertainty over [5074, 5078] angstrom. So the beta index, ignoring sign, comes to 0.0373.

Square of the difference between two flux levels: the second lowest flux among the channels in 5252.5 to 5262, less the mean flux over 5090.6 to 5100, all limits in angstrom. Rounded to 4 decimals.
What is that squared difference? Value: 0.0009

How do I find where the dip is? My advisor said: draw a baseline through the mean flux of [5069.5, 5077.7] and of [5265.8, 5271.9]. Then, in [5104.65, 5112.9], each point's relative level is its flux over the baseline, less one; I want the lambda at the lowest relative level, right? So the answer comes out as 5106.41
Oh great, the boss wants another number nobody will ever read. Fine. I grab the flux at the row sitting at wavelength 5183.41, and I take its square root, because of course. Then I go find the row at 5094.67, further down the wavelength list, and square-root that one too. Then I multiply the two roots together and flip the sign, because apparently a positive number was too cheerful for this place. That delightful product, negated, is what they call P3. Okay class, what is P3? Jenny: -0.433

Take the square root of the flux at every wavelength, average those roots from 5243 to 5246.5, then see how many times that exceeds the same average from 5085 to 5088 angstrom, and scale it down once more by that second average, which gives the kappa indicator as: 1.21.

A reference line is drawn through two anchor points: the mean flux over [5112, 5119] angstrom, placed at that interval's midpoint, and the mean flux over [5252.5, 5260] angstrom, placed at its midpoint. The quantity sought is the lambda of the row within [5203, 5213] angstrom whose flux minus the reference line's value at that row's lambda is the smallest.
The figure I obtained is 5207.34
